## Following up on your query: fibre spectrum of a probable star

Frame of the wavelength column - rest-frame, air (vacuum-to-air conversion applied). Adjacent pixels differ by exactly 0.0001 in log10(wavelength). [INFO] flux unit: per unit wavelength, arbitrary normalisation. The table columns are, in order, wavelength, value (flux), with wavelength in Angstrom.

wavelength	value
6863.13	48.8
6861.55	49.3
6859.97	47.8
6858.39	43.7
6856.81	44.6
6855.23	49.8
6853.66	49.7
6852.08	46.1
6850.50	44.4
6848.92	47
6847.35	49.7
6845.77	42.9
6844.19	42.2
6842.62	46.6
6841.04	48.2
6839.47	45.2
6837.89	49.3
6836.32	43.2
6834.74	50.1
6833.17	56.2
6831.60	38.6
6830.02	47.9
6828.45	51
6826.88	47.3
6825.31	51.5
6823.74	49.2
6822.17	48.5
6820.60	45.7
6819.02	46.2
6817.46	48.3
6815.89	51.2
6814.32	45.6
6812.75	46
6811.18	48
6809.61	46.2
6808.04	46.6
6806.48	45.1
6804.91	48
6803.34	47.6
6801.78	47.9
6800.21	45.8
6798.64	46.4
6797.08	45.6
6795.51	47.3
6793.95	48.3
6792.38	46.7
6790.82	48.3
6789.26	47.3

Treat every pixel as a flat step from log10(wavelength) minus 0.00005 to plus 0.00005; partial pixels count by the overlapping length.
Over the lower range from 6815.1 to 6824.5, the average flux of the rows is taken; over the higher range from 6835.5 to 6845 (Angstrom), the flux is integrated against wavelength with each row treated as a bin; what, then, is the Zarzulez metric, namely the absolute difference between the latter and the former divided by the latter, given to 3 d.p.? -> 0.889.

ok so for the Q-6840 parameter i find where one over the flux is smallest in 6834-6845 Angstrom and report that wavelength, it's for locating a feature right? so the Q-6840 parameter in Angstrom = 6834.74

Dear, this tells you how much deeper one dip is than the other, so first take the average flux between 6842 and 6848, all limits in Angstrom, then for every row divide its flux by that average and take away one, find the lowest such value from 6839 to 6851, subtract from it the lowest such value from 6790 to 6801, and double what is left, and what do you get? -0.15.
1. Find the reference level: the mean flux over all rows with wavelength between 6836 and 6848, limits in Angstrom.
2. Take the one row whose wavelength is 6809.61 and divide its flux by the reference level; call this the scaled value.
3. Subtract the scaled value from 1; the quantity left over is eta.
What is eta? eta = -0.01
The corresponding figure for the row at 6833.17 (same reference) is -0.22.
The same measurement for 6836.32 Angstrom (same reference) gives 0.06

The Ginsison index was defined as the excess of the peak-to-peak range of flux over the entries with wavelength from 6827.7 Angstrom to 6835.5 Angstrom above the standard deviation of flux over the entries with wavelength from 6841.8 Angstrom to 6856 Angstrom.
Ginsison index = 15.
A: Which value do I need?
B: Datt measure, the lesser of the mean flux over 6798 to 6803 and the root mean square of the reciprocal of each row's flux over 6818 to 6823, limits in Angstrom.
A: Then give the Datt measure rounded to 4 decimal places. 0.0214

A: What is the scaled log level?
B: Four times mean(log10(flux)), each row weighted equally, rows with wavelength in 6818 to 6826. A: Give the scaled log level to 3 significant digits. 6.73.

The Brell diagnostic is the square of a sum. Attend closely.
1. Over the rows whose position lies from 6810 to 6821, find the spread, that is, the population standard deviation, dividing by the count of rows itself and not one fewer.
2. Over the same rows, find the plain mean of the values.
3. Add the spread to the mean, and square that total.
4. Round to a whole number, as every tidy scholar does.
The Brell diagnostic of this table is 2418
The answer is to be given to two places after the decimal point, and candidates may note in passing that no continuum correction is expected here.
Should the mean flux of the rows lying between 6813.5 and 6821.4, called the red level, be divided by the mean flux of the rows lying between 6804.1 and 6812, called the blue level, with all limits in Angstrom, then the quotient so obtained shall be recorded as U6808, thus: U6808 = 1.01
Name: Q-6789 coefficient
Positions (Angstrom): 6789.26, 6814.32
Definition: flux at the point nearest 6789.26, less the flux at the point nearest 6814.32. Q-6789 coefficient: 1.7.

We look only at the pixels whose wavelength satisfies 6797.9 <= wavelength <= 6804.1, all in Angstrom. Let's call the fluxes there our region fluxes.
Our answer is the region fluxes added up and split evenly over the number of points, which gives 46.9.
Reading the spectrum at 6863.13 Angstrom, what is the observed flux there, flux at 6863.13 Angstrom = 48.8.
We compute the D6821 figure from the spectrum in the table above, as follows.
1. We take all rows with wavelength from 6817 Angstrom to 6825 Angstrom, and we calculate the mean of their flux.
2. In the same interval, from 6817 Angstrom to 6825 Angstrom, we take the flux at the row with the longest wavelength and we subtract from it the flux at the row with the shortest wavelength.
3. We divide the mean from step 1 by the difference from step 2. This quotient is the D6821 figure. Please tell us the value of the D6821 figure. 53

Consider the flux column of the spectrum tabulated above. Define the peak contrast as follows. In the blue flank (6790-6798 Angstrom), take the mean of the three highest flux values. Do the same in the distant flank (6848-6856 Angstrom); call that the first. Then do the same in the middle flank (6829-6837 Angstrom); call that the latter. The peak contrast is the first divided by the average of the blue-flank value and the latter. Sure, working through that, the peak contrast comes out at 0.98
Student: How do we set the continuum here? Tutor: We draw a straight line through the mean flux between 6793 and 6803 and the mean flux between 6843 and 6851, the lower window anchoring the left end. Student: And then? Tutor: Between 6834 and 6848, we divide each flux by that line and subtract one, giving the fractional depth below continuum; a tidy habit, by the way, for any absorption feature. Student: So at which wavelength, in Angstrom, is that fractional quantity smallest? 6844.19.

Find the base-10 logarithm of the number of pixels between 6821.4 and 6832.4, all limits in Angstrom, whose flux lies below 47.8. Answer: 0.30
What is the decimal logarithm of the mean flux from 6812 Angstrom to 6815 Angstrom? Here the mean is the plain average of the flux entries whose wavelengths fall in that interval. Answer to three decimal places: 1.661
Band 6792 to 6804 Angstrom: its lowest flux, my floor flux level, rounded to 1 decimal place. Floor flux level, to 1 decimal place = 45.6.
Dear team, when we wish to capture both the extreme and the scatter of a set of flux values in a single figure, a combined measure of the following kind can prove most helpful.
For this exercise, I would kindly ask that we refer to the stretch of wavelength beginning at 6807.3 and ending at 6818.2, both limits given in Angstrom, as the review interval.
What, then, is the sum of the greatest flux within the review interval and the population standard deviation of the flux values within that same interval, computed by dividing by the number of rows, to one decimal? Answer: 53.0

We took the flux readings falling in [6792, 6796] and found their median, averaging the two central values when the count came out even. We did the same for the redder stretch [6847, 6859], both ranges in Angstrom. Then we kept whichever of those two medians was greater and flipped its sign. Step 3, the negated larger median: -47.3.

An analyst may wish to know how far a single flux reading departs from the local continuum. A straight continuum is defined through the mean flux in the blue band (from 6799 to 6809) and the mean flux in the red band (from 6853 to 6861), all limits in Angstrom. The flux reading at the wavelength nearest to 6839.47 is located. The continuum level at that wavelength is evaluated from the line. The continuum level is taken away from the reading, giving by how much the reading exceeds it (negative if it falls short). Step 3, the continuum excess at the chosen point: -1.8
